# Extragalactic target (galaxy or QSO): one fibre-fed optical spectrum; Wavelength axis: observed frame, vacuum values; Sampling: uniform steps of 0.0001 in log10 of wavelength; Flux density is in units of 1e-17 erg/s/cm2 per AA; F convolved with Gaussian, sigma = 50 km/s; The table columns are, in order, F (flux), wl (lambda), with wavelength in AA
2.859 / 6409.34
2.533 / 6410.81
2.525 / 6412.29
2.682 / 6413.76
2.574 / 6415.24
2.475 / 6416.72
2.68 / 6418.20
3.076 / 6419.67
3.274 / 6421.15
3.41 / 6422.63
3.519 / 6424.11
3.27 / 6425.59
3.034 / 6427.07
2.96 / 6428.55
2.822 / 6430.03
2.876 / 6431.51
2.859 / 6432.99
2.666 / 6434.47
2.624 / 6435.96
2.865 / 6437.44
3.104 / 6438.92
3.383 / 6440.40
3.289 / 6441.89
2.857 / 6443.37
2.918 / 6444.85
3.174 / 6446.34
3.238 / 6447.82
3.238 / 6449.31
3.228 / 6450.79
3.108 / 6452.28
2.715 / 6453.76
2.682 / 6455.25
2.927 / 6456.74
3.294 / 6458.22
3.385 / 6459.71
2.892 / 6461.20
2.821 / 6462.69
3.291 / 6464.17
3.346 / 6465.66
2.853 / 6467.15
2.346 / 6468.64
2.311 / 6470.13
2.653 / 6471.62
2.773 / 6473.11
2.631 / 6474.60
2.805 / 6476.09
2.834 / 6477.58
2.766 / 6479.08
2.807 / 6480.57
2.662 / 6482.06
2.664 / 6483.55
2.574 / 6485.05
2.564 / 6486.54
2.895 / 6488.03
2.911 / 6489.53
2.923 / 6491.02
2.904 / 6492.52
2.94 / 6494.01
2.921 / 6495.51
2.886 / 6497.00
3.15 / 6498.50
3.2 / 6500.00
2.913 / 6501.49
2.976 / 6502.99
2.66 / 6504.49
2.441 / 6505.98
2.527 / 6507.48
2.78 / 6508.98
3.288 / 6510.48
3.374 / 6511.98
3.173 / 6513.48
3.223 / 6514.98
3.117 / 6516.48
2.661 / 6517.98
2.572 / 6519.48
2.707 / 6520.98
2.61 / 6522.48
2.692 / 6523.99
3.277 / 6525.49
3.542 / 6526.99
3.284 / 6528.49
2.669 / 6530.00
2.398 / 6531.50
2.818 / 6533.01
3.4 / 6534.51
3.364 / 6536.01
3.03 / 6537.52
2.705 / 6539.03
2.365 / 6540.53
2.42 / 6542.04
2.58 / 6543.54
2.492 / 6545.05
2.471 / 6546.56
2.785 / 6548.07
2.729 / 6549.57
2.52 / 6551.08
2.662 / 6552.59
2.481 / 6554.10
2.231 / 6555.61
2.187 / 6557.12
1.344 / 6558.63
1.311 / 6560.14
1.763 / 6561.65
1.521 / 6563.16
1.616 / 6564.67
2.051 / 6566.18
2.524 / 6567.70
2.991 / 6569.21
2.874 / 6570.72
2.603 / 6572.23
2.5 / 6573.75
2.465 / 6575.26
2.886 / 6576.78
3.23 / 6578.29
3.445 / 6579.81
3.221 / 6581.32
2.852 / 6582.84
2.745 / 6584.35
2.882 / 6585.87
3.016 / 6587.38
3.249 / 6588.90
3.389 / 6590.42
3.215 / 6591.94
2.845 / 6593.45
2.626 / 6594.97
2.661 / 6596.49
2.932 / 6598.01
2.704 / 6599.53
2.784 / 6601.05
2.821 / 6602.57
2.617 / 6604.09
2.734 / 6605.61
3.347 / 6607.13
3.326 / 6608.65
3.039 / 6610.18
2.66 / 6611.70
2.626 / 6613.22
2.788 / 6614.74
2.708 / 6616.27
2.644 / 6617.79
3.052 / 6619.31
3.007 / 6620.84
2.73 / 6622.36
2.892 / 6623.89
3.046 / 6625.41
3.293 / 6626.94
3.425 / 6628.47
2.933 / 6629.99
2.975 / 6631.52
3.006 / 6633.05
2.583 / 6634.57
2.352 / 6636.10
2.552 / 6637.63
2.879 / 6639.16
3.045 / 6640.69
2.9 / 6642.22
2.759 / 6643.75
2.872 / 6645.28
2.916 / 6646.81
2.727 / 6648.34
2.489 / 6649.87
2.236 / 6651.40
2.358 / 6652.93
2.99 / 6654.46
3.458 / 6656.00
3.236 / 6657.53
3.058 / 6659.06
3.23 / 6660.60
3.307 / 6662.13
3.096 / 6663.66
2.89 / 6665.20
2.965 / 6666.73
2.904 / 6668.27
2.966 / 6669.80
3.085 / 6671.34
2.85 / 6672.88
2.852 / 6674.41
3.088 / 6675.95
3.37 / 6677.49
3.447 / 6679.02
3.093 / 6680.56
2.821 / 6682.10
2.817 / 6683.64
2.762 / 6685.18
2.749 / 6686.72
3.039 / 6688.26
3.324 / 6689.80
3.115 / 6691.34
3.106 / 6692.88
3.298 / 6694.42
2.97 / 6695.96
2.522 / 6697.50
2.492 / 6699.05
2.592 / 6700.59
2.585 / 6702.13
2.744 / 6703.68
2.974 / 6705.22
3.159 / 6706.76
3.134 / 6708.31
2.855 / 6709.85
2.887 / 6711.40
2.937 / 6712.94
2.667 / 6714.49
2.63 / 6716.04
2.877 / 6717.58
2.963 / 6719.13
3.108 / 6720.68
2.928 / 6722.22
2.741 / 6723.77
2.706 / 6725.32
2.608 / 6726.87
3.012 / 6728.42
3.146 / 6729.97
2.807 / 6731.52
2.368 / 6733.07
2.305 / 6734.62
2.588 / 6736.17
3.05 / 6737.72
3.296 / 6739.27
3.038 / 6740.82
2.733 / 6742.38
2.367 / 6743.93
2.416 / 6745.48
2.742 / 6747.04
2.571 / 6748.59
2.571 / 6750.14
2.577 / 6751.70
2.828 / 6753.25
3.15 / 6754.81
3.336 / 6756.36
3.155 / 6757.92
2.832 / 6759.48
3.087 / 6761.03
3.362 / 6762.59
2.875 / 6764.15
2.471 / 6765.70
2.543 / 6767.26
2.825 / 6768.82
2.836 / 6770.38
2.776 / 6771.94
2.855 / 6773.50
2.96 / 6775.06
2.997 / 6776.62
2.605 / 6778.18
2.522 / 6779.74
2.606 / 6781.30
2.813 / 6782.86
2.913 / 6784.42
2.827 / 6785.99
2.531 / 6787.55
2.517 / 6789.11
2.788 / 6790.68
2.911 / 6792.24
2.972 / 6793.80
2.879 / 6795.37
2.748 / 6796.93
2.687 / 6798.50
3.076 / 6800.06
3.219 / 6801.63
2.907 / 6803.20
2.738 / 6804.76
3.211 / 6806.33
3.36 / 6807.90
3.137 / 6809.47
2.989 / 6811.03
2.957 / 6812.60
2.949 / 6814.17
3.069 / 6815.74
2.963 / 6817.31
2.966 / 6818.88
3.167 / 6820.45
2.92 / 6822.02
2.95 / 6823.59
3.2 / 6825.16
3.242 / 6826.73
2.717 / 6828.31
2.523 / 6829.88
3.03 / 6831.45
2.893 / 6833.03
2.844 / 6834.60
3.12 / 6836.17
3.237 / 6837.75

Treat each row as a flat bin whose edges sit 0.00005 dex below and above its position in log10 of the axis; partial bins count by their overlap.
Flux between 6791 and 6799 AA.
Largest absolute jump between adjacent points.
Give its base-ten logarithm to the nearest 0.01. -0.88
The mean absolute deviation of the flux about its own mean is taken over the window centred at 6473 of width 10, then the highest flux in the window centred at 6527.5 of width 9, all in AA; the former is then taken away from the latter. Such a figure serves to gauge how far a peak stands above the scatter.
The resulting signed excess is 3.37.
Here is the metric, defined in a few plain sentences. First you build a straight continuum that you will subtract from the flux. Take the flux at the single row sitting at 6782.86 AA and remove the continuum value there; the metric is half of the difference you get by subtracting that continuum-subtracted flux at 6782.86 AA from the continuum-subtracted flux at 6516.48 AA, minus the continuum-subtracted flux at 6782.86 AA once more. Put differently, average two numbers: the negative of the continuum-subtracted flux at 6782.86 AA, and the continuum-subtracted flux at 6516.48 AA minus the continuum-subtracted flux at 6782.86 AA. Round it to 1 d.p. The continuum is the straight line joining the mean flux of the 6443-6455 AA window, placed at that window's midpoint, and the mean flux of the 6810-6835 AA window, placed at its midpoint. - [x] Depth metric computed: 0.2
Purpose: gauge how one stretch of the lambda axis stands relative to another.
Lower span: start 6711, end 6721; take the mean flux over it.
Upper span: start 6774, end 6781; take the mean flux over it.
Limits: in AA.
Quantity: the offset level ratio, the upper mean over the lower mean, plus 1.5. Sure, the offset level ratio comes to 2.47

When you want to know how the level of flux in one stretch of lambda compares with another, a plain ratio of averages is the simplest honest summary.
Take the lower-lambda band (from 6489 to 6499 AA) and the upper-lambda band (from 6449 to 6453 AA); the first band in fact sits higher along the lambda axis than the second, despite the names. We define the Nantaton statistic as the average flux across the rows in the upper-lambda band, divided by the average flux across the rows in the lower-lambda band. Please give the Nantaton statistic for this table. 1.08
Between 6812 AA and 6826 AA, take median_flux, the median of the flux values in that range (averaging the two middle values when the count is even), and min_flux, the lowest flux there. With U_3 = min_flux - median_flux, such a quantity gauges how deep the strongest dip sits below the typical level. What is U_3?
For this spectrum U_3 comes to -0.04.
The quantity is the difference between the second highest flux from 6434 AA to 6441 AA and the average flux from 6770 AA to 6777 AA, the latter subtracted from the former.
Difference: 0.22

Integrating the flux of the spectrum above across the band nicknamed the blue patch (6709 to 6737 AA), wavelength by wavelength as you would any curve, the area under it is 78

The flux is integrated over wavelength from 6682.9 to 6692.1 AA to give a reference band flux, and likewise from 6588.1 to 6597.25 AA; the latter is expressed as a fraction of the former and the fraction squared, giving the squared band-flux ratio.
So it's 1.0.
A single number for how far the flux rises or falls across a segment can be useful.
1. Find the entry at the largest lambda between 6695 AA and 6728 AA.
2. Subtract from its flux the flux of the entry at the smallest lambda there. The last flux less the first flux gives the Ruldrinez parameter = -0.36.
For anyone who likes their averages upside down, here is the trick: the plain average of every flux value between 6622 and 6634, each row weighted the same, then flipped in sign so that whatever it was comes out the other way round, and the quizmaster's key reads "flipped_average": -3.04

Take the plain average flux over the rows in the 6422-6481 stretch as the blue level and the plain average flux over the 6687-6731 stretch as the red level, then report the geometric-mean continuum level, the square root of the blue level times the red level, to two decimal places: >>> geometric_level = 2.93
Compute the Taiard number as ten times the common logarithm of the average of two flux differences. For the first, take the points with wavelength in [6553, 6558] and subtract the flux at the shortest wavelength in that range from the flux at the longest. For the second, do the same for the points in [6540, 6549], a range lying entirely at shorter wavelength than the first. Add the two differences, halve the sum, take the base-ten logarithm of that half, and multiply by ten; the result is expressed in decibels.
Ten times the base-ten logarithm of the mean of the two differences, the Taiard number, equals -12.0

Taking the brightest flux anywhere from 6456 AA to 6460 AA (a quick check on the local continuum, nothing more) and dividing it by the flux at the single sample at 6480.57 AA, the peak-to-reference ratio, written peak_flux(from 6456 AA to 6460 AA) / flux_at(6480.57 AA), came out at 1.21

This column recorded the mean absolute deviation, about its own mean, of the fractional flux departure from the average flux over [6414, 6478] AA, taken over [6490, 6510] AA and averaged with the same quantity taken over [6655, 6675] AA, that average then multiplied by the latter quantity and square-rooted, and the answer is 0.053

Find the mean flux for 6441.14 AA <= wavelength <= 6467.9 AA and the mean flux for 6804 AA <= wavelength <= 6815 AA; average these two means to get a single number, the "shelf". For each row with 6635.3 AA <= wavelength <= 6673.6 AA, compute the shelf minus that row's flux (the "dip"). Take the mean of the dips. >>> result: 0.17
